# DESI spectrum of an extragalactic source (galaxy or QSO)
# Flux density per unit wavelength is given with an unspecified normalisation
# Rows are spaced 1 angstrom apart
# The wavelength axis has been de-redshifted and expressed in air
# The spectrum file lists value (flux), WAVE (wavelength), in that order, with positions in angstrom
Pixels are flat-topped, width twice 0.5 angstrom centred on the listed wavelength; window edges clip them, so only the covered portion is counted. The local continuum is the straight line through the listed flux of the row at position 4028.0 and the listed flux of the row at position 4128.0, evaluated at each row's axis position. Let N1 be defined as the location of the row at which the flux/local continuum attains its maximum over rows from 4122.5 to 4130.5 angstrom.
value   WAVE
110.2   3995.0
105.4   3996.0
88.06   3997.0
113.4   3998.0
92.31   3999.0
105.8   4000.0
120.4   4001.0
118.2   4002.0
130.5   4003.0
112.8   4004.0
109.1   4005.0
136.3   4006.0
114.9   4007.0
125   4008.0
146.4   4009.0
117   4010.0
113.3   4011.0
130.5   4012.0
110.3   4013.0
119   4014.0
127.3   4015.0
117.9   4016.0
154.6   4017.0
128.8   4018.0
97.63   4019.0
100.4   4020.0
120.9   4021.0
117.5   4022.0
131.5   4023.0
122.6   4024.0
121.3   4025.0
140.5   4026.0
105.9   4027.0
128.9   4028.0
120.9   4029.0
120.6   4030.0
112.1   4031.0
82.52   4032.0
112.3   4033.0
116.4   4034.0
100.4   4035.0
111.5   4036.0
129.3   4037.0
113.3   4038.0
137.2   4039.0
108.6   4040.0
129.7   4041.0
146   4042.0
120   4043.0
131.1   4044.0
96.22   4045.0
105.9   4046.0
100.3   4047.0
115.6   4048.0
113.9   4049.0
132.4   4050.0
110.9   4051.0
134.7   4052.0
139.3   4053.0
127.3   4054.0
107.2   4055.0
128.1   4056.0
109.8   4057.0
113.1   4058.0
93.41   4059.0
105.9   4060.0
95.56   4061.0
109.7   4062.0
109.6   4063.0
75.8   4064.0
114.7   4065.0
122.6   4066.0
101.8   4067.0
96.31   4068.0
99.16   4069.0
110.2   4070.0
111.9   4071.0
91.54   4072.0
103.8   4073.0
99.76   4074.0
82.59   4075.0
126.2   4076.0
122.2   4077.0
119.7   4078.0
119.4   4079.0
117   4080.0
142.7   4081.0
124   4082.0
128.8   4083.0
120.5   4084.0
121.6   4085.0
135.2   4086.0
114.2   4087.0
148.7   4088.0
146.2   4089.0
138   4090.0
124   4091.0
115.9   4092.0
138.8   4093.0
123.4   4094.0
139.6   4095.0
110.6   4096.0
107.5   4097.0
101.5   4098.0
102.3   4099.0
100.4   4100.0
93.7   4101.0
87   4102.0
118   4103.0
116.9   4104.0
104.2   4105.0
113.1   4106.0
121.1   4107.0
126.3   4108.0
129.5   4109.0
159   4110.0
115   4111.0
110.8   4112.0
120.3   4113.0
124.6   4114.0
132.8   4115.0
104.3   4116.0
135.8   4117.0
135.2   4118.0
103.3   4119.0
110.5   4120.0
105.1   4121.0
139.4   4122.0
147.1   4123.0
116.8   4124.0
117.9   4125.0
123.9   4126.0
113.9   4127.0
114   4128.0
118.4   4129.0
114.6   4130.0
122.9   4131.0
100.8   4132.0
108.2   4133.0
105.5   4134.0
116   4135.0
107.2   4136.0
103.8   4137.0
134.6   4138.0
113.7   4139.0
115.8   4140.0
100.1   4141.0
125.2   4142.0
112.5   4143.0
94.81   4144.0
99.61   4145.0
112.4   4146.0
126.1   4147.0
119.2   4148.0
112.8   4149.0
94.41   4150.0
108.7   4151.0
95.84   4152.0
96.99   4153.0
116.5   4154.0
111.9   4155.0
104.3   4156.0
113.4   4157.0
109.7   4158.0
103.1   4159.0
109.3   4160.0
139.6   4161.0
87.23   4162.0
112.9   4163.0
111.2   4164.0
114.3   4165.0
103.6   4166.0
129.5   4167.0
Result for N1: 4123.0 angstrom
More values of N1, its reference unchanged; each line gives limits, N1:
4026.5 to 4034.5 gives 4028.0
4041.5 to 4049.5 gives 4042.0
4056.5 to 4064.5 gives 4058.0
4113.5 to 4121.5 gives 4117.0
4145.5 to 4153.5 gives 4147.0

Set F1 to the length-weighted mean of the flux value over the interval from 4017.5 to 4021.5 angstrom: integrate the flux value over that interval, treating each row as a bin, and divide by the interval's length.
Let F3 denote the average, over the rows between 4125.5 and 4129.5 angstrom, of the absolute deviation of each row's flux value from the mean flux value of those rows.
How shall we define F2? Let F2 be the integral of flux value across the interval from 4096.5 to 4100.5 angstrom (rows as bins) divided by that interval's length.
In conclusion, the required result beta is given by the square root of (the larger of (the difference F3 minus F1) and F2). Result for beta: 10.1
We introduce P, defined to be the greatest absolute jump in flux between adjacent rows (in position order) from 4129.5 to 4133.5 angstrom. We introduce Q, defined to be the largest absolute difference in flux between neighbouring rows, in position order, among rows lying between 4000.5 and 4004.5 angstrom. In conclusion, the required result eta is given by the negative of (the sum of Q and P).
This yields -40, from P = 22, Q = 17.7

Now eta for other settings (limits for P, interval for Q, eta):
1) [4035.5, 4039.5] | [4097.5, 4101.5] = -31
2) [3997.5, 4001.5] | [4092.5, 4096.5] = -50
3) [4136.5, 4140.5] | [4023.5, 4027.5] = -65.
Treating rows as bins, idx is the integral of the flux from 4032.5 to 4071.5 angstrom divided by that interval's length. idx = 114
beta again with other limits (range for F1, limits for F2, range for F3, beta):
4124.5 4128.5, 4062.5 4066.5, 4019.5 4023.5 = 10.3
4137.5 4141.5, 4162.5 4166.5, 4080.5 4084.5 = 10.5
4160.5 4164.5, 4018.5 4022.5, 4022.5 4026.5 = 10.4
